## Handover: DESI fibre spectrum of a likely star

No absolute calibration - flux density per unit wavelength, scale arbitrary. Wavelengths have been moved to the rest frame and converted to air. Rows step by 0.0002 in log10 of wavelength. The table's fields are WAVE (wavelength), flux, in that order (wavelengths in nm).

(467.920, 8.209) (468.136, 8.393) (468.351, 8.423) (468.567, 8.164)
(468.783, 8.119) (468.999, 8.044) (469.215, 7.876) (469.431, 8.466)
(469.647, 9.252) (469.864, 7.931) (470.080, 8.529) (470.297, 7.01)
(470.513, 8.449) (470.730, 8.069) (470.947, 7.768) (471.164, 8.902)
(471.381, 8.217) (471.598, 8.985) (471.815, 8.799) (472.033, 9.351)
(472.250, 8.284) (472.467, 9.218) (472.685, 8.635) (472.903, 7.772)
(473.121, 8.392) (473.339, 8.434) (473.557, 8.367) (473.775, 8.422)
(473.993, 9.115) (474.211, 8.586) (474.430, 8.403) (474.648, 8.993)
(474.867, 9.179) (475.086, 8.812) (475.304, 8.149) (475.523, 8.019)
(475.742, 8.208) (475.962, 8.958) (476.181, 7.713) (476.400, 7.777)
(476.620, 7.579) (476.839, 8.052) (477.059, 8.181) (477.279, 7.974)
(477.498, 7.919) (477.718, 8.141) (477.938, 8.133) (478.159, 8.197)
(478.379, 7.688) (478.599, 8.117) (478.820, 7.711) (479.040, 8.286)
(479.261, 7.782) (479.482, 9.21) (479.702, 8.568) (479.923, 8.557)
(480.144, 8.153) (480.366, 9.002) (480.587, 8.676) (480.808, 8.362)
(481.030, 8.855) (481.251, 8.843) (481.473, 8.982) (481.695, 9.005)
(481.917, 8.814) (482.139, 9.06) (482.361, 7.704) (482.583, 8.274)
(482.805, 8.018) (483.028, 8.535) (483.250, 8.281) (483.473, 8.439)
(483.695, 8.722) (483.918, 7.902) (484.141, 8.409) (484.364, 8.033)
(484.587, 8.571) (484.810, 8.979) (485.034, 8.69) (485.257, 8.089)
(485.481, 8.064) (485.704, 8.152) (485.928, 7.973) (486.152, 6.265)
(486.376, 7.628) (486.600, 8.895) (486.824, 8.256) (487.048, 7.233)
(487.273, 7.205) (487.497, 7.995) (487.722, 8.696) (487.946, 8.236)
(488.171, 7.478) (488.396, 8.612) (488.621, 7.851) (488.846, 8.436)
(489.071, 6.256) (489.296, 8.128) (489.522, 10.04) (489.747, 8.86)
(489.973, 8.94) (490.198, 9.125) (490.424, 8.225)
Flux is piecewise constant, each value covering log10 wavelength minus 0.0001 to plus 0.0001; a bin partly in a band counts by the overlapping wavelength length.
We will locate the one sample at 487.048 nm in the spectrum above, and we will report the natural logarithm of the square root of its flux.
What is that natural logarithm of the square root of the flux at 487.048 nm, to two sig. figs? 0.99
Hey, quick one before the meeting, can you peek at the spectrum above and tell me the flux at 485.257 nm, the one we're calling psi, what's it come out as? 8.089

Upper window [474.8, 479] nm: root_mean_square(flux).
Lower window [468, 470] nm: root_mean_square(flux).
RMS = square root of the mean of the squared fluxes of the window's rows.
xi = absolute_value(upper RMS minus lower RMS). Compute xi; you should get 0.163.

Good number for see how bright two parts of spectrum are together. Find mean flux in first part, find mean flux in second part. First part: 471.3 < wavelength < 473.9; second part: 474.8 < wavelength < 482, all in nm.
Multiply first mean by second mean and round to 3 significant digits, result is 71.6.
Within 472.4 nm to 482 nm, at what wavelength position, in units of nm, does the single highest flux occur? 472.467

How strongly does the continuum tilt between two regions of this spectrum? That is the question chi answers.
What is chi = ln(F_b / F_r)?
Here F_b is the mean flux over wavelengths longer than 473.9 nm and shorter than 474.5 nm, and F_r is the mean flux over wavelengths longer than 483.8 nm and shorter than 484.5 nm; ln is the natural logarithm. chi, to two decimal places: 0.07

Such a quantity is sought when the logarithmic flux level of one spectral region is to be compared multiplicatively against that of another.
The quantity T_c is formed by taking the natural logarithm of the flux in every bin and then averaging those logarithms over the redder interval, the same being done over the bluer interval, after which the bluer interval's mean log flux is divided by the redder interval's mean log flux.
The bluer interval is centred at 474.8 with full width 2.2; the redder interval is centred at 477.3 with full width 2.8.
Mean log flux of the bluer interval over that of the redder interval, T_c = 1.03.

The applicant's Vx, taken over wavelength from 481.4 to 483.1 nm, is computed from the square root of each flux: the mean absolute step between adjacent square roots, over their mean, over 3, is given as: 0.0089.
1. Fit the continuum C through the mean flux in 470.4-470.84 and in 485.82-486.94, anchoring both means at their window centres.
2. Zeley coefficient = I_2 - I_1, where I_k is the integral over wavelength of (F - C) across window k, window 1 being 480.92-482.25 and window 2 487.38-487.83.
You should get -1.1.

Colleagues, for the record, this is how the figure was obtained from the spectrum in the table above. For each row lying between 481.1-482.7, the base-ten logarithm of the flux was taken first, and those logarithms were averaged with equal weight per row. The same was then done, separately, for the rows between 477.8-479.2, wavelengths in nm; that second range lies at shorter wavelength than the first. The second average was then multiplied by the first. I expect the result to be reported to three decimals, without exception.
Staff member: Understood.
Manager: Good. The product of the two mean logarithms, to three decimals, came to 0.847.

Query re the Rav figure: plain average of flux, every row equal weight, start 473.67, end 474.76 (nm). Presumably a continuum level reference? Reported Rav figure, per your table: 8.7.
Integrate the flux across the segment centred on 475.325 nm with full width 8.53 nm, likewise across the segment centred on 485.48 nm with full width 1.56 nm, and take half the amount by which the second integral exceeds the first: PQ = -29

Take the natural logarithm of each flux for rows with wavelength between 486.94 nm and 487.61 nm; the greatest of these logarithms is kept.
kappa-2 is 2.08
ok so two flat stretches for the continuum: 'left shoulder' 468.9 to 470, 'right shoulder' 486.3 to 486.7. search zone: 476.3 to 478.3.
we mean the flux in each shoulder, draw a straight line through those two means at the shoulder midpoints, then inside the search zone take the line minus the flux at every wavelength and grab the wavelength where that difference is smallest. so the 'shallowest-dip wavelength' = 478.159 nm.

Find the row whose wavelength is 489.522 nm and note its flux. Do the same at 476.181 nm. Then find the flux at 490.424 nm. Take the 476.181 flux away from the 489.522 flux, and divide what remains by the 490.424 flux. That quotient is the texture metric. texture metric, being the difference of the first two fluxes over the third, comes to 0.28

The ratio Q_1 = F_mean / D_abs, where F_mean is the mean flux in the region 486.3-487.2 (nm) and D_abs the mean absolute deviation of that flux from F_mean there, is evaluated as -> 14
